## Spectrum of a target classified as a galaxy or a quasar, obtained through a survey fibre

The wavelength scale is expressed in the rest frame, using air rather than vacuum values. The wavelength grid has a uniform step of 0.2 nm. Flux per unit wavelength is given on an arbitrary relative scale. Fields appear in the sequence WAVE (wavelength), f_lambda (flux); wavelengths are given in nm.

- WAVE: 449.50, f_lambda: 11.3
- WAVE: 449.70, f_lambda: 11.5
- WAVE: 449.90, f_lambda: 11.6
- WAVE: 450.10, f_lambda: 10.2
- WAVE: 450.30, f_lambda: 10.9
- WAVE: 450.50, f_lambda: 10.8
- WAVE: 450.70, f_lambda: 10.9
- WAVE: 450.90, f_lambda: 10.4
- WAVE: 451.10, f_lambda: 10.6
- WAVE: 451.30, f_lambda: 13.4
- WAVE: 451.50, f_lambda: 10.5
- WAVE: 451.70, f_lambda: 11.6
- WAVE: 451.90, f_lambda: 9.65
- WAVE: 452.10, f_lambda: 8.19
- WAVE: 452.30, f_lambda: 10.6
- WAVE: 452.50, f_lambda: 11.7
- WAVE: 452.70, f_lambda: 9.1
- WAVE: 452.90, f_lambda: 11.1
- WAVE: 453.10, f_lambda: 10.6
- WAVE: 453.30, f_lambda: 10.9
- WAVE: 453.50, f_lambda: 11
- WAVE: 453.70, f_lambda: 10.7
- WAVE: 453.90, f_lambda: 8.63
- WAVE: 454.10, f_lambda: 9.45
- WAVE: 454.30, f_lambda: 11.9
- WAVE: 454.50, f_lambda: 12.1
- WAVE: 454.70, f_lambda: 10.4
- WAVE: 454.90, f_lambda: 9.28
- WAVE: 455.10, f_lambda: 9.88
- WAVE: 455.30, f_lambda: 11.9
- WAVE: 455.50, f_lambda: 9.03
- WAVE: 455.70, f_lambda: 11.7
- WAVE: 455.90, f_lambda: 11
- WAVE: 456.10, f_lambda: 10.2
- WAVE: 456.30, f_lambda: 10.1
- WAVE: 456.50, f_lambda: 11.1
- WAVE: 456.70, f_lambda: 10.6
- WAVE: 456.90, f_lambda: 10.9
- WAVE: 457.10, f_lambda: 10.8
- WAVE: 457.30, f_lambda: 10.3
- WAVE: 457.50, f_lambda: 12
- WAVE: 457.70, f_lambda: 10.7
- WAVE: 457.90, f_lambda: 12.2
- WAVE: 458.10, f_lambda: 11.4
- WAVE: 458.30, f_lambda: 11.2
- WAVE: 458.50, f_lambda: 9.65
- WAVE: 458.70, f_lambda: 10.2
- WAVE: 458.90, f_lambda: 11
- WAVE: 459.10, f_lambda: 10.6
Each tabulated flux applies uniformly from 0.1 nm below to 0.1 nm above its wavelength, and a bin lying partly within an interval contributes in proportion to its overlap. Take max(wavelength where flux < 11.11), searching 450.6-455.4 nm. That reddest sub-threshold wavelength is 455.10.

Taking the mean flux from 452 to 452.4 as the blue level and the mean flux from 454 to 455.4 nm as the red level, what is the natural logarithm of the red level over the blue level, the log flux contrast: 0.13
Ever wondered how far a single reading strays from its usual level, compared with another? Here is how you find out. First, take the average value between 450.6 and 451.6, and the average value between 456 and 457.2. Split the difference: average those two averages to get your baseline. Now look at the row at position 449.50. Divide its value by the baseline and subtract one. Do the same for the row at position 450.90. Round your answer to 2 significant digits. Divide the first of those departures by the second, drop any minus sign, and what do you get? 0.84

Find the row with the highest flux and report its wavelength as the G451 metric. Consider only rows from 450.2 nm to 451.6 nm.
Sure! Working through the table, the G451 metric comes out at 451.30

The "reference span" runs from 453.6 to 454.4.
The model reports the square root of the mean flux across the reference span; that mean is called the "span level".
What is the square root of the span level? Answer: 3.19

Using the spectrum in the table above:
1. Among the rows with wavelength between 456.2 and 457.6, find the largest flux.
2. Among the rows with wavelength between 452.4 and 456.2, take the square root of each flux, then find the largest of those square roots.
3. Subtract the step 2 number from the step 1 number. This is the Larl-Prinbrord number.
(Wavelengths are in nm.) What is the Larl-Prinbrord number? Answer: 8.52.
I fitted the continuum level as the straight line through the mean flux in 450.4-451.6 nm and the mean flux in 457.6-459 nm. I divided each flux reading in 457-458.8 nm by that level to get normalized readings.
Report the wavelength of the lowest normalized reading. 458.50 nm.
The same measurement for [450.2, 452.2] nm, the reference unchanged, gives 452.10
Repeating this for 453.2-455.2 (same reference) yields 453.90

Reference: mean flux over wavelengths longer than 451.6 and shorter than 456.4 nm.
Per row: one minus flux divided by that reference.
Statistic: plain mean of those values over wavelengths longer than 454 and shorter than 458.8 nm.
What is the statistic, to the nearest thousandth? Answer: -0.029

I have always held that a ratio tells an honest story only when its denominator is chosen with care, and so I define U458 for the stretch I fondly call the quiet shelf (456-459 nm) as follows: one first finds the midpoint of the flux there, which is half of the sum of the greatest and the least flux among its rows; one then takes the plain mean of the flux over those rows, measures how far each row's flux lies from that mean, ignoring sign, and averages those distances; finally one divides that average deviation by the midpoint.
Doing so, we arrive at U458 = 0.049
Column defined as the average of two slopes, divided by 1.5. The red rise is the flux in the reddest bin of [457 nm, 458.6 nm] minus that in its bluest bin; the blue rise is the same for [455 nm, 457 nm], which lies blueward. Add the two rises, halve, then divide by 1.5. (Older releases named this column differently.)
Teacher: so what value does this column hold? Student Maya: 0.0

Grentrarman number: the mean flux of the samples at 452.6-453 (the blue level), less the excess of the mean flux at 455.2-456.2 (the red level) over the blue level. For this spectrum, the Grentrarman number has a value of 9.4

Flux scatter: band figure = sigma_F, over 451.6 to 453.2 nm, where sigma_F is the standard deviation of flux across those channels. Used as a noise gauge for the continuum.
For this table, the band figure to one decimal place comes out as 1.2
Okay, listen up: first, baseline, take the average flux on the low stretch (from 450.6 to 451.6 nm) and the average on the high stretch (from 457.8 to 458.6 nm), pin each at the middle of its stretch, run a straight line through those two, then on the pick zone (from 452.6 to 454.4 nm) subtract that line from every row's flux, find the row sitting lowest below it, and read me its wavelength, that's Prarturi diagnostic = 453.90 nm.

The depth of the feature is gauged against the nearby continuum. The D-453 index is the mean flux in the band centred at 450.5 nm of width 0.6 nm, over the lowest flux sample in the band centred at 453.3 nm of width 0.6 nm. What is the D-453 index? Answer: 1.03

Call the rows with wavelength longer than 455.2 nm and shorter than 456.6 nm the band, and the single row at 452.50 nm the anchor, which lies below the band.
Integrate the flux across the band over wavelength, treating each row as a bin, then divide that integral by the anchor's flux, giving 1.28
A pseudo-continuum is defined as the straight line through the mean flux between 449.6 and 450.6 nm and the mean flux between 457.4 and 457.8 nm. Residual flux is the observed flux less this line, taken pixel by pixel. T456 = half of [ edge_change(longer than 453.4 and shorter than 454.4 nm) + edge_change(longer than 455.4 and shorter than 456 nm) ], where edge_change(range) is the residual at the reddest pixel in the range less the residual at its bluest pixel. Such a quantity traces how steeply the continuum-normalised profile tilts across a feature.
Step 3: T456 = 1.4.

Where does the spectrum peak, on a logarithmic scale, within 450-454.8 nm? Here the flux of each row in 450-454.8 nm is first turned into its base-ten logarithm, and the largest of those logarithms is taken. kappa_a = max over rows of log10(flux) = 1.127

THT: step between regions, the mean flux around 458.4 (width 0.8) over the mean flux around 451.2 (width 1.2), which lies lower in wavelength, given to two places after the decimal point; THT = 0.94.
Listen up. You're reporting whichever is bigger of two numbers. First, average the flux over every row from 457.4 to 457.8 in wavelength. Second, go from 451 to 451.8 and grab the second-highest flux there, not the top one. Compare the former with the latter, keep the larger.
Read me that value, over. 11.6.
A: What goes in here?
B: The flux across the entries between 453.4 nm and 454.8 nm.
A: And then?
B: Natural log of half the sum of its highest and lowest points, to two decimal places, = 2.34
